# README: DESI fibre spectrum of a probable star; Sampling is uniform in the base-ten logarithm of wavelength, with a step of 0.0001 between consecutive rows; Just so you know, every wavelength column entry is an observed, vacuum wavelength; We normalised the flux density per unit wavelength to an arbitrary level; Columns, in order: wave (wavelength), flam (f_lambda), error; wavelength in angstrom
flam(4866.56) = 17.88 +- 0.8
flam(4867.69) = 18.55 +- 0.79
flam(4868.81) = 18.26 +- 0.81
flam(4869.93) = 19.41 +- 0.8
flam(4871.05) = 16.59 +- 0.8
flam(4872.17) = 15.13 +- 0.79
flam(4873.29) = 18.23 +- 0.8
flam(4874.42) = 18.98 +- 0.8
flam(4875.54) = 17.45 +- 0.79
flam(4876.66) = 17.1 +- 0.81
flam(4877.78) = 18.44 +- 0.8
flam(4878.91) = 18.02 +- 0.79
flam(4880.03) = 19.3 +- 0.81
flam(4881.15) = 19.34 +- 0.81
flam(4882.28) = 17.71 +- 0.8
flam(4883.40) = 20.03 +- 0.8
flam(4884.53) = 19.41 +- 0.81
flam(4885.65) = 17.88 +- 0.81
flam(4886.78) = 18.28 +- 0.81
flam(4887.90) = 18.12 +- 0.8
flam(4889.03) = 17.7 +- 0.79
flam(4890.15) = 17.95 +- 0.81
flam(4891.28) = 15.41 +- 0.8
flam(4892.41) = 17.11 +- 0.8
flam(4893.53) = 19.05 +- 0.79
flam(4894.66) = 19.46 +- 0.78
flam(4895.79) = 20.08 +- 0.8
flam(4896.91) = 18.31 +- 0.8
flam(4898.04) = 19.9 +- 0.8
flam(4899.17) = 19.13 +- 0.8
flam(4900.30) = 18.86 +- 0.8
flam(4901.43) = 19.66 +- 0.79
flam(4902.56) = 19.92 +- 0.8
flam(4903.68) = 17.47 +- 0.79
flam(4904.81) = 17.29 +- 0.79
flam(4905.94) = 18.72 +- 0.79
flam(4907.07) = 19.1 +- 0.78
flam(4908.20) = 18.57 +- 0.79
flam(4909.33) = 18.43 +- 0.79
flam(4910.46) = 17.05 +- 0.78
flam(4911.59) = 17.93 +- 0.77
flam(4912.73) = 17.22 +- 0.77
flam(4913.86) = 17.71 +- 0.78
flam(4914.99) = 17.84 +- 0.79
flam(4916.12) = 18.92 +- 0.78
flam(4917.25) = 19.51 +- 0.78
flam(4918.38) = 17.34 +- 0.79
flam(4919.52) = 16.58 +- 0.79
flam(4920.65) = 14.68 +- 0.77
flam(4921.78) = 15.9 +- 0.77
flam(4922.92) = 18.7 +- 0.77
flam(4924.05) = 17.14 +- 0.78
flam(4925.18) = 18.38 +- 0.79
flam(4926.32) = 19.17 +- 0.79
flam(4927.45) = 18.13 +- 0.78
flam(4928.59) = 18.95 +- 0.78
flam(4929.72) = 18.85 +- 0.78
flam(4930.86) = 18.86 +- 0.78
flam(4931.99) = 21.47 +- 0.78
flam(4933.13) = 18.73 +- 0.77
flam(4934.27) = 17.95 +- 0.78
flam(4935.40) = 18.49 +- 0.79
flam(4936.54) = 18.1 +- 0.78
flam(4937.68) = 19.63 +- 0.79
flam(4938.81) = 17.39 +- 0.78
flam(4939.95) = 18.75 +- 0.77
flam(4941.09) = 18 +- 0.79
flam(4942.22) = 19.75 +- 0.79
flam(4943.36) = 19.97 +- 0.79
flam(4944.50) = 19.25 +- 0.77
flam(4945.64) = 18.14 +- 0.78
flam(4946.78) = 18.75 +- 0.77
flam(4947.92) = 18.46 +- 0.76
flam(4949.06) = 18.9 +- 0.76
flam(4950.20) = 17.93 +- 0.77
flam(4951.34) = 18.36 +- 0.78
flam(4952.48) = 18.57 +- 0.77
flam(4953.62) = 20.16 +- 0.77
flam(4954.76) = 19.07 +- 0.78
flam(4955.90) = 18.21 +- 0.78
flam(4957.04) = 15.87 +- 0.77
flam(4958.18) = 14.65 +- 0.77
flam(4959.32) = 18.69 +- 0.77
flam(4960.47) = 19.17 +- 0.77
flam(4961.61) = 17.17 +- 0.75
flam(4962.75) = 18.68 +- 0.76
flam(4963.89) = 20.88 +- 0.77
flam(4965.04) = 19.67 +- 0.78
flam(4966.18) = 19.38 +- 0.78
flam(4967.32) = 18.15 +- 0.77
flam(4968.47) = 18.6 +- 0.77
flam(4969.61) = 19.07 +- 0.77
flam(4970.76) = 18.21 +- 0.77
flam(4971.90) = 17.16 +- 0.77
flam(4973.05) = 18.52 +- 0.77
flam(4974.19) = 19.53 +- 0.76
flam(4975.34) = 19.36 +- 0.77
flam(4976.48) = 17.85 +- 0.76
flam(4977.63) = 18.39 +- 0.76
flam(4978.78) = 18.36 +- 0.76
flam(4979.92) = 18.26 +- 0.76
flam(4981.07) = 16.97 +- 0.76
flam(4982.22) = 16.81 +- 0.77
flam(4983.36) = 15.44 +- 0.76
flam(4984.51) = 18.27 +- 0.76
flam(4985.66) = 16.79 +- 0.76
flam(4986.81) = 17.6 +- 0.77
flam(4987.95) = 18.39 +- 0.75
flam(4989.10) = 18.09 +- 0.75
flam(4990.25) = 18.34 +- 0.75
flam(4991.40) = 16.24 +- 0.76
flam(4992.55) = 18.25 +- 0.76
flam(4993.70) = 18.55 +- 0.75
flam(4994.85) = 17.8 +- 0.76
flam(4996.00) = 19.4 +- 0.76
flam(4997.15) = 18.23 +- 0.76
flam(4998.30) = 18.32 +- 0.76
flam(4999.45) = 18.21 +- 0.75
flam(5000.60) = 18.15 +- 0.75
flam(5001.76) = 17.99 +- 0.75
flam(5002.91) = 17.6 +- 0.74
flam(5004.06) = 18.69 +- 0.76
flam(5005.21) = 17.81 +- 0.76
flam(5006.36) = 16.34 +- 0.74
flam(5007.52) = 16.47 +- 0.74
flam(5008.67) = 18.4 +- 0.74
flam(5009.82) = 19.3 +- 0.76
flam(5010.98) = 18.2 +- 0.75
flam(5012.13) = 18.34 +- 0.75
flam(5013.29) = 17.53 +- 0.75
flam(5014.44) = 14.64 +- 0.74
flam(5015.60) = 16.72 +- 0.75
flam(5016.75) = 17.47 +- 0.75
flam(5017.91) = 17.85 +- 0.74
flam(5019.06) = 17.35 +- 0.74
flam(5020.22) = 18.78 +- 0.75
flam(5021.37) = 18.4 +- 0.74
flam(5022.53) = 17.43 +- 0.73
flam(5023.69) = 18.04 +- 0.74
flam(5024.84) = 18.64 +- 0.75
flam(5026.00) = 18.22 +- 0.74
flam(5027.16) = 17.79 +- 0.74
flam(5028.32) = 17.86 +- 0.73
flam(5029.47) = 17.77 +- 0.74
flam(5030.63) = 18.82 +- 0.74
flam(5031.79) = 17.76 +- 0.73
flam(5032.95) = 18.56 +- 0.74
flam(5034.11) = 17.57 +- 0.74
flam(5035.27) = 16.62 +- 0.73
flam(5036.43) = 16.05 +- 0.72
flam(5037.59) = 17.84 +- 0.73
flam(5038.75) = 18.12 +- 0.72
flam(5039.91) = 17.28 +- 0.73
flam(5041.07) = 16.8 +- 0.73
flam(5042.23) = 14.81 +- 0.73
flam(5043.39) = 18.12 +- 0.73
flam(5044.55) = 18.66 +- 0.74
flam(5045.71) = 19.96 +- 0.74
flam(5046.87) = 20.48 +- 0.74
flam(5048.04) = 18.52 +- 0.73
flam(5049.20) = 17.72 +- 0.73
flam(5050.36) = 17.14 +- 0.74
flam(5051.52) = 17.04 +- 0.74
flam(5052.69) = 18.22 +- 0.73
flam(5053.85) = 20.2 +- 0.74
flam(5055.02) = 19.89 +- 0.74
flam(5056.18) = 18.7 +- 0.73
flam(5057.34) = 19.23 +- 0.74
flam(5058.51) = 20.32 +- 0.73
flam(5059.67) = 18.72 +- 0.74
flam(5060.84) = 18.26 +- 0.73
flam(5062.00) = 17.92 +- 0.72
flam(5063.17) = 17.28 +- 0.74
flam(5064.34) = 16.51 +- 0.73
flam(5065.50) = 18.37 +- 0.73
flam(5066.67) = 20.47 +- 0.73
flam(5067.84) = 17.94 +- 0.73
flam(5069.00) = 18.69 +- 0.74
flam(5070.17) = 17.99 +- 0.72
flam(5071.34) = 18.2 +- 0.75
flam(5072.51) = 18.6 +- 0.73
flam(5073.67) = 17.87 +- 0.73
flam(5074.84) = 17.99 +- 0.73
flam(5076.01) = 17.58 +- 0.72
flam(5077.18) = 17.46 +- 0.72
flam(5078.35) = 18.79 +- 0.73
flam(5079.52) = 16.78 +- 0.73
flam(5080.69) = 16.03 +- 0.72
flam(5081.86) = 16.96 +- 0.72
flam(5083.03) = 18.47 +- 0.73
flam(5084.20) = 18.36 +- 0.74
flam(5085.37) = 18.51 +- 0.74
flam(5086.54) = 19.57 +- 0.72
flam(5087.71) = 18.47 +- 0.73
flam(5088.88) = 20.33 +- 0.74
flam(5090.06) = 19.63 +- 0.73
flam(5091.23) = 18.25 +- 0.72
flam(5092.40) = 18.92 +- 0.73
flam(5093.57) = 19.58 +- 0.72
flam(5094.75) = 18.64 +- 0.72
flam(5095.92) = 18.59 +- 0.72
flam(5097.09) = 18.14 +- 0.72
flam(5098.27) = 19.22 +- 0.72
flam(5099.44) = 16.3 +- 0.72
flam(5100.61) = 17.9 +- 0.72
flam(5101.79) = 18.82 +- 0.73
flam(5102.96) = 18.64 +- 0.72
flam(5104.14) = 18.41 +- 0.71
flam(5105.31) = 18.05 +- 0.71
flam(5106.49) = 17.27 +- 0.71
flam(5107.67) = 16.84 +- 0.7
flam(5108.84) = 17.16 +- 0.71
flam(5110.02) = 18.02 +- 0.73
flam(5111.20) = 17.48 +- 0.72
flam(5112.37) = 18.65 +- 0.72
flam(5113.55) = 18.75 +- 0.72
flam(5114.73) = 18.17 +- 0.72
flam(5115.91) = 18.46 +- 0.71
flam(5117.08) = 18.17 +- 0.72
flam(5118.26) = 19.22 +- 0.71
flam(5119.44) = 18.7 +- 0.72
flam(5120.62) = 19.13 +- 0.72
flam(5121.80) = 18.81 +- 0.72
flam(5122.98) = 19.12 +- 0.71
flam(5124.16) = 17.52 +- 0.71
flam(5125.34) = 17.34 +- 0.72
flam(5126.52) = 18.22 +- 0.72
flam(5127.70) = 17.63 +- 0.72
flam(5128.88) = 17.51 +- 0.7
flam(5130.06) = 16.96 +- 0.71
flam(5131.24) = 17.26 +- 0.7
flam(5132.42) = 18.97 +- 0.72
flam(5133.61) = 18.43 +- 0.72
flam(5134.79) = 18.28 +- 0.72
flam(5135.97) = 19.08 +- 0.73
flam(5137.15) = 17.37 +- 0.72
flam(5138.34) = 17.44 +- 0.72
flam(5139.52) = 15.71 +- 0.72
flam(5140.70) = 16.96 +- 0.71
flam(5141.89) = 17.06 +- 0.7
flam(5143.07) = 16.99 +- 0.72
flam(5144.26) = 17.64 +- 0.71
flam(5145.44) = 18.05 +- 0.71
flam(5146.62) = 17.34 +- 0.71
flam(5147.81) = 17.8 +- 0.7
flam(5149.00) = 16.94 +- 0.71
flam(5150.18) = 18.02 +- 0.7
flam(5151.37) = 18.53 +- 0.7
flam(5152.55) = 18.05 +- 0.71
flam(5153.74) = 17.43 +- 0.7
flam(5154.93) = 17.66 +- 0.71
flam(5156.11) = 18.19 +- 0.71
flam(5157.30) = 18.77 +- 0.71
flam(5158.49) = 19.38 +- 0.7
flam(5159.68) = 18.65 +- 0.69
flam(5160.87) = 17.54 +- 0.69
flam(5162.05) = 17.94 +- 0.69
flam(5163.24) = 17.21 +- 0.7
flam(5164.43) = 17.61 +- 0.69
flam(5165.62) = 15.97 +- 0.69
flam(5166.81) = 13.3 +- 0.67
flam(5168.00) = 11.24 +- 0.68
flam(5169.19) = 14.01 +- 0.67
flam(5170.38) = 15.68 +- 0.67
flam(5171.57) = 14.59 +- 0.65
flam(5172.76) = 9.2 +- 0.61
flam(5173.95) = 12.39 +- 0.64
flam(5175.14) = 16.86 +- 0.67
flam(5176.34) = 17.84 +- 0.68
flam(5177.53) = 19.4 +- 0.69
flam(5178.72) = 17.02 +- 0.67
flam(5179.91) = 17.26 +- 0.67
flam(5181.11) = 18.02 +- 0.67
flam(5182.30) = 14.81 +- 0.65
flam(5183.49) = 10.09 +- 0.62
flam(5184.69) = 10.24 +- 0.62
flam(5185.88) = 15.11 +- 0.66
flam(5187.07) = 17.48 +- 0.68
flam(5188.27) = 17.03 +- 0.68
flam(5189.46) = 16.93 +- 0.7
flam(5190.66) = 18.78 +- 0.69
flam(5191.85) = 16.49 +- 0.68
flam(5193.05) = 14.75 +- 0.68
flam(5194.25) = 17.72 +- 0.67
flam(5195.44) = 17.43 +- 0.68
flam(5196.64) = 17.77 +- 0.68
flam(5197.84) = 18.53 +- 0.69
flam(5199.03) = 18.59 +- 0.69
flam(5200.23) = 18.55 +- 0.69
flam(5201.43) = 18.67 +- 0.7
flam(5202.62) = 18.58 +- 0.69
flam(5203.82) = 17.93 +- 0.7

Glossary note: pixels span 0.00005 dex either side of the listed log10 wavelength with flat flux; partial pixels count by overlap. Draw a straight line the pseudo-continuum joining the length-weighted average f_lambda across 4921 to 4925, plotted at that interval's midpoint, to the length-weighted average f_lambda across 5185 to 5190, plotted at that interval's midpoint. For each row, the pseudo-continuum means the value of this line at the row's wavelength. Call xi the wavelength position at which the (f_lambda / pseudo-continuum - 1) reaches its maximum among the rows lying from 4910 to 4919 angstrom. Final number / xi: 4917.25 angstrom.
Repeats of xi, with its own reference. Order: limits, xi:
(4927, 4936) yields 4931.99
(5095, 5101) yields 5098.27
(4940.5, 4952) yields 4943.36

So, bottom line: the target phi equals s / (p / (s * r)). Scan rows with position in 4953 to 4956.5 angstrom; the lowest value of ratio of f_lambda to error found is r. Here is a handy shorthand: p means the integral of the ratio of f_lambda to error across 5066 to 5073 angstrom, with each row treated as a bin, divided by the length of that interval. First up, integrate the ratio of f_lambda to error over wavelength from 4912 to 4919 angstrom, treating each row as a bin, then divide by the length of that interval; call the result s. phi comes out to 491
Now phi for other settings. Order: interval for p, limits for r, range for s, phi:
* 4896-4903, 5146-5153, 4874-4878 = 497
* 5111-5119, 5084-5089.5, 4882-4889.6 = 510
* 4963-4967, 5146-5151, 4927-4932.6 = 570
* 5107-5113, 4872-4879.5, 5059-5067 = 480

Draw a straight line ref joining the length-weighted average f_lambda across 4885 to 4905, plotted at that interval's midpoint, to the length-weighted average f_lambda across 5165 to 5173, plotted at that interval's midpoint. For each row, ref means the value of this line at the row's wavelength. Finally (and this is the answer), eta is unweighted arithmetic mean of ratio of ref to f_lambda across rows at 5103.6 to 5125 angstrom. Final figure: 0.80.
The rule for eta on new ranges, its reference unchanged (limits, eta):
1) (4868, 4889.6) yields 1.04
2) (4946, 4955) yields 0.93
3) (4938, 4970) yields 0.94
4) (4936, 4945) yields 0.94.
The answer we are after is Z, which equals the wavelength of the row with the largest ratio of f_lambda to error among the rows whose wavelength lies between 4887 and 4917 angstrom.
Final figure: 4895.79 angstrom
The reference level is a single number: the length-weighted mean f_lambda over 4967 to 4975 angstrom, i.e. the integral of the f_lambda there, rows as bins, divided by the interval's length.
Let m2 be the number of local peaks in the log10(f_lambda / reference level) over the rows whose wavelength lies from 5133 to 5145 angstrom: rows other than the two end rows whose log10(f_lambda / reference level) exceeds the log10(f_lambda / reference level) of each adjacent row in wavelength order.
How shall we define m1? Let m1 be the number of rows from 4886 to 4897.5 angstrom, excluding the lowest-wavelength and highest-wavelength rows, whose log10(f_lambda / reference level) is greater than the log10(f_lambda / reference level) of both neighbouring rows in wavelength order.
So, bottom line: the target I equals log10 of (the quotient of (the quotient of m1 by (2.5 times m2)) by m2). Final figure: -1.05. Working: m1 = 2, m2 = 3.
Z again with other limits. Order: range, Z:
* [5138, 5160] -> 5158.49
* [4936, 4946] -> 4943.36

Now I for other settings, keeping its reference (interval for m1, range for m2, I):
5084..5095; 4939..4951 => -0.88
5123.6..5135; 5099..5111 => -0.10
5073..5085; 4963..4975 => 0.08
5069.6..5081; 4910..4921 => -0.52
